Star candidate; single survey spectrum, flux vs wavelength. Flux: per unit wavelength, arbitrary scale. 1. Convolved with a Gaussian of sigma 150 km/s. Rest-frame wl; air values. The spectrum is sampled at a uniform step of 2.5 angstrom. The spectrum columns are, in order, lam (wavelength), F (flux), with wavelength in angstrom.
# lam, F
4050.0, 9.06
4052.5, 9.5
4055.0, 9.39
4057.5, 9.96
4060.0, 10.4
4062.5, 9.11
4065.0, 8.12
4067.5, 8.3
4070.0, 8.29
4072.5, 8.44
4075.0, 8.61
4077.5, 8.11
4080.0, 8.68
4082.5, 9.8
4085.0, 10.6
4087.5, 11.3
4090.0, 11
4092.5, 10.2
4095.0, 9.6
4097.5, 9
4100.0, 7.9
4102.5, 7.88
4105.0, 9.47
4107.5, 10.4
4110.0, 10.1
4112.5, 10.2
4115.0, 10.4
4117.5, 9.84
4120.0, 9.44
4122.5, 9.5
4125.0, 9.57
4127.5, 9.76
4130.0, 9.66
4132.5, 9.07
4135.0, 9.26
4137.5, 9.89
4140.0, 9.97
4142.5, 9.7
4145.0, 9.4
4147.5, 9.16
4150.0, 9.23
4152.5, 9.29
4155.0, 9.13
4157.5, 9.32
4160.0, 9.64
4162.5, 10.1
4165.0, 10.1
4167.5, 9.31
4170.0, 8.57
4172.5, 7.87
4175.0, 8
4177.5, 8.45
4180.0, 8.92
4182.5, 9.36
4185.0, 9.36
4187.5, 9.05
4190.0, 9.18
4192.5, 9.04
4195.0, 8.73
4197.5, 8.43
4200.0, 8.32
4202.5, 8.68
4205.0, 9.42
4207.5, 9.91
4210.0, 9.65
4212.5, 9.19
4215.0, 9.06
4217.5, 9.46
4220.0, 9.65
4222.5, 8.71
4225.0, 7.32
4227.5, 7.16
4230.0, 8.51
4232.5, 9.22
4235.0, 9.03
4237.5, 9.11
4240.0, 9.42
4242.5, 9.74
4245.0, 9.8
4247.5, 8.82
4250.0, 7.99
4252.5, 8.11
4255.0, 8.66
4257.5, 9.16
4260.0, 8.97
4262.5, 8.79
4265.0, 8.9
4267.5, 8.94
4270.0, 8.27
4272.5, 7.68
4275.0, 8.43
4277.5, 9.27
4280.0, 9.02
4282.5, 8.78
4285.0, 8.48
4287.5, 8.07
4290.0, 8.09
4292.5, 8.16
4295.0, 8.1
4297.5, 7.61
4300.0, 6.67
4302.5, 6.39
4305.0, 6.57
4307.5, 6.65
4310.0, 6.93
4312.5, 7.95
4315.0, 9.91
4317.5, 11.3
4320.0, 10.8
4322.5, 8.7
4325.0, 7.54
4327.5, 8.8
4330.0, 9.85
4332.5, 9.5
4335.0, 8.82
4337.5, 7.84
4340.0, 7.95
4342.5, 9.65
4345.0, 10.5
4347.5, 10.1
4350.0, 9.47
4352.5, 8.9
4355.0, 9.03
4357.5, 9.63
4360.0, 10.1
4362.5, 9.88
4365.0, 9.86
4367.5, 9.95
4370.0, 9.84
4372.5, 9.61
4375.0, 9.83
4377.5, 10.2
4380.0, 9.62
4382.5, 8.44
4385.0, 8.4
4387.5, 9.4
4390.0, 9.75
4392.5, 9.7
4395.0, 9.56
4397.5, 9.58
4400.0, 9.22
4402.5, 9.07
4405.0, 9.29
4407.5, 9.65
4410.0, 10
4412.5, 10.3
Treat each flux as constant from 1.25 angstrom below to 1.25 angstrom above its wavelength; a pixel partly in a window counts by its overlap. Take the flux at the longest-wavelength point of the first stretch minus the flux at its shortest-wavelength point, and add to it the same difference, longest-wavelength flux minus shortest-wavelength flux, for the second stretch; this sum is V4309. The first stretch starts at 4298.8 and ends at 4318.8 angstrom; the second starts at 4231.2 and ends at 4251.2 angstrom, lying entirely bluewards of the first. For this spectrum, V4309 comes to 3.4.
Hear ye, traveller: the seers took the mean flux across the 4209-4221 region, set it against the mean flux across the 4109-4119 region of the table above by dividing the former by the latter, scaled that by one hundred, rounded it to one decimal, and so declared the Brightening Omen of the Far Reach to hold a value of 92.8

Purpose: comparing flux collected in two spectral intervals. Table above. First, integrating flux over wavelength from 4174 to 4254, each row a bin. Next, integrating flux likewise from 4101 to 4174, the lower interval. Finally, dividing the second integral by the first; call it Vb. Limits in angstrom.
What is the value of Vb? 0.97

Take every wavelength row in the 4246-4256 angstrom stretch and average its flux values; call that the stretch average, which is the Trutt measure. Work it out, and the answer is 8.4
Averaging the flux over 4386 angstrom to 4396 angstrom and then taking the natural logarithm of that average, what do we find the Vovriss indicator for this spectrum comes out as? 2.26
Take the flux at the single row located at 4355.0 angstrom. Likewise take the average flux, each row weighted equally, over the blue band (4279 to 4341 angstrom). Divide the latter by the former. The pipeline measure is 0.92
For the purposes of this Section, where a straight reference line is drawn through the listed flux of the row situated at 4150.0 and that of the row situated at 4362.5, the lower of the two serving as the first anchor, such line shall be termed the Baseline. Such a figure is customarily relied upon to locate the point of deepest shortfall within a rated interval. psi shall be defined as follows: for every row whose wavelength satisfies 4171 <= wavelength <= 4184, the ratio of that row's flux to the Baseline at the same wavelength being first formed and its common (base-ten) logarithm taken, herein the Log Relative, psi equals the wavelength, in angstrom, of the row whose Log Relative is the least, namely 4172.5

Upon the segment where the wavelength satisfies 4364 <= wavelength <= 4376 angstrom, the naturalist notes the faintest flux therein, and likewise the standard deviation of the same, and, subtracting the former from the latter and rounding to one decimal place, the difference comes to -9.5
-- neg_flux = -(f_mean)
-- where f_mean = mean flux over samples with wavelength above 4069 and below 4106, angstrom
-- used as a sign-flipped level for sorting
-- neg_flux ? -9.26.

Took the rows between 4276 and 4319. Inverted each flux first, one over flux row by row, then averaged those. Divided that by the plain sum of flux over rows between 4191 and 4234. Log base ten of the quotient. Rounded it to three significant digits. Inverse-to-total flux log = -3.08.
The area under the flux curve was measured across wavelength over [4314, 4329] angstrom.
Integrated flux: 143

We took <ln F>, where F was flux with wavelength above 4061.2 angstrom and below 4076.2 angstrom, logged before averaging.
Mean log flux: 2.14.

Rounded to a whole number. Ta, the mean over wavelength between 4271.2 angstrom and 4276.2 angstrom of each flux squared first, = 65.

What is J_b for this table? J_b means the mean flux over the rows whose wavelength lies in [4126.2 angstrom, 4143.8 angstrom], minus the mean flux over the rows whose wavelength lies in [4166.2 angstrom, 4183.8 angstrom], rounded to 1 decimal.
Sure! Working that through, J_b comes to 1.0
